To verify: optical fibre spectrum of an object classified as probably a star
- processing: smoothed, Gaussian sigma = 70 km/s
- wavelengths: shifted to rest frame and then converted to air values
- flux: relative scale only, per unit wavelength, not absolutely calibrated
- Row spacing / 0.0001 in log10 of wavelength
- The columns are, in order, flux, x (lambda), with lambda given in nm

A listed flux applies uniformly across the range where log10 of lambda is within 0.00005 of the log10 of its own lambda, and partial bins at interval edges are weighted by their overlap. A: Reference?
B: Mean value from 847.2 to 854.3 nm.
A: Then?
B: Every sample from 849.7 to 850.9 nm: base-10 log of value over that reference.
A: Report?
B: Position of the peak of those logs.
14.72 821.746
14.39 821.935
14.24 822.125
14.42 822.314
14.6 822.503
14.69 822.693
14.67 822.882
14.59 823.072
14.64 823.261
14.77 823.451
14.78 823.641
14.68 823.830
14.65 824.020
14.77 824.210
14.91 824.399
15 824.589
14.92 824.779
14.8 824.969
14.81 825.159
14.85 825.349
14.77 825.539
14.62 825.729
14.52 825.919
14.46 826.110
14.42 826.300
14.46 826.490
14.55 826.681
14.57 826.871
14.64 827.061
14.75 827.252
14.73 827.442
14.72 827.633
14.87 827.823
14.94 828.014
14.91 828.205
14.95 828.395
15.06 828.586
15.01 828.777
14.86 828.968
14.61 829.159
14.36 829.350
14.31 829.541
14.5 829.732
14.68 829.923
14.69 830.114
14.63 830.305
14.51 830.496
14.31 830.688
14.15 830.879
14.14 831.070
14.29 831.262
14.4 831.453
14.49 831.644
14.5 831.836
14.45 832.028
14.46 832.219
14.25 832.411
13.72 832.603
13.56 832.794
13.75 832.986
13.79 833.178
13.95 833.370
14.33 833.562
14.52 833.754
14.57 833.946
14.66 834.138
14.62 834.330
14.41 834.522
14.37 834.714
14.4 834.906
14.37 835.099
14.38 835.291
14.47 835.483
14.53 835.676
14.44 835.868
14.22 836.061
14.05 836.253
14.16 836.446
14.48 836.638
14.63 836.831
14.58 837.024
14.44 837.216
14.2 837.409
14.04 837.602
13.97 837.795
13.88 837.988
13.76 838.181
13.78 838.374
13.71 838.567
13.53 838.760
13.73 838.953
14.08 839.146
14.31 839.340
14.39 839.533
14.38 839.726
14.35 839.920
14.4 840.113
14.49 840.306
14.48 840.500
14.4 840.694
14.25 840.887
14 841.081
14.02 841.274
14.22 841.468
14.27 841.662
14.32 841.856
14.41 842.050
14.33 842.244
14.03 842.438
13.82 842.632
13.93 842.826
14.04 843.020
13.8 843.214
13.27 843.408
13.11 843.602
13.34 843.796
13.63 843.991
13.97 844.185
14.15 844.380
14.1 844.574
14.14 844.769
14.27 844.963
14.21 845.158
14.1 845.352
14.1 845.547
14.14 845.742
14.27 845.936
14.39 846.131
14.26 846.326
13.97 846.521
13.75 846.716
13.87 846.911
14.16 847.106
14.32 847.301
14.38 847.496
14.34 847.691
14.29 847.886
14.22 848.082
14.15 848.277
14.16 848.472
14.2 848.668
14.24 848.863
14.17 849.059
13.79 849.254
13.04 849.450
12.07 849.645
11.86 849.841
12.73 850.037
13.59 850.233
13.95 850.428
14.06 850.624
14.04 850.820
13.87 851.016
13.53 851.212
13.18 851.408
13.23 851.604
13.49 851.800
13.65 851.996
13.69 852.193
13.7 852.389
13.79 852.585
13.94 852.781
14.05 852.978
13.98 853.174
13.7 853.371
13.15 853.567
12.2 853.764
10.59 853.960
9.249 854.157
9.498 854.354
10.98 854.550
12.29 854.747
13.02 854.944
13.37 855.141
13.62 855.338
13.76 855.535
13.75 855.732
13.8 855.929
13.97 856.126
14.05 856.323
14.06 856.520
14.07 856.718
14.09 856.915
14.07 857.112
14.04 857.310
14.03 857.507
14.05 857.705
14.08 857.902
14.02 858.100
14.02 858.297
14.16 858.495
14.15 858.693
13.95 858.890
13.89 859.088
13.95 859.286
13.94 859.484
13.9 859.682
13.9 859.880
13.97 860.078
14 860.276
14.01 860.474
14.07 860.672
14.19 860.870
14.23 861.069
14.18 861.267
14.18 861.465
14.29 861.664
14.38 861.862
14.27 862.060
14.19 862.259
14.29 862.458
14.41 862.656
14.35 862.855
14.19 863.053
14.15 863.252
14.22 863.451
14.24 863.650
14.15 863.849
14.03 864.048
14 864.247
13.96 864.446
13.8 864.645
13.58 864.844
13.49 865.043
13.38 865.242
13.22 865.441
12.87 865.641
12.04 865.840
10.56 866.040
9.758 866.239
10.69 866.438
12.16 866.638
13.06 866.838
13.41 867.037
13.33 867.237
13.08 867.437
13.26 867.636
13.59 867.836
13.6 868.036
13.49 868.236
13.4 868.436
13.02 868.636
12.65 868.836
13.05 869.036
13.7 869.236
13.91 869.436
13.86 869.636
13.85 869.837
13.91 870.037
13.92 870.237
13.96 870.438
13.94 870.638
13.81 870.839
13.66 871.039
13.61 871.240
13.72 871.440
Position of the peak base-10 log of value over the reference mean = 850.624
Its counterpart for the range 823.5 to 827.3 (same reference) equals 824.589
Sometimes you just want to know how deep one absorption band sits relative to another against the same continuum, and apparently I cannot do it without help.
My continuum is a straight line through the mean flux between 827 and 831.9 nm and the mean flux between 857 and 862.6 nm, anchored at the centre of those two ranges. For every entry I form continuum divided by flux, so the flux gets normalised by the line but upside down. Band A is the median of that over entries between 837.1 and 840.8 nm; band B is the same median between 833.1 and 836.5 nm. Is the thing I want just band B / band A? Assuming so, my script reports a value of 0.990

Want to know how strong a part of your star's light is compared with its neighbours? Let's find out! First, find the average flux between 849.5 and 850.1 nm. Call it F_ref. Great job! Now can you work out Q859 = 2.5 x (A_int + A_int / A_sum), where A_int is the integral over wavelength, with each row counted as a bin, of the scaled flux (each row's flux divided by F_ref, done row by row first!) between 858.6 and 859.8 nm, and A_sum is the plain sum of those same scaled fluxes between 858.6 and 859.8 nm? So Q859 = 3.9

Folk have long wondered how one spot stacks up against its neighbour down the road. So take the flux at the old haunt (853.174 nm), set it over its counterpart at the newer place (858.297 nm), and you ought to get 1.00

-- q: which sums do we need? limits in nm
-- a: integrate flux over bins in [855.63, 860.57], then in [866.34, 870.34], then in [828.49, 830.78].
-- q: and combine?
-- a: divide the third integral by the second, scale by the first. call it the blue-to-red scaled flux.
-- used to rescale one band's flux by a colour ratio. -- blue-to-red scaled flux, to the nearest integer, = 44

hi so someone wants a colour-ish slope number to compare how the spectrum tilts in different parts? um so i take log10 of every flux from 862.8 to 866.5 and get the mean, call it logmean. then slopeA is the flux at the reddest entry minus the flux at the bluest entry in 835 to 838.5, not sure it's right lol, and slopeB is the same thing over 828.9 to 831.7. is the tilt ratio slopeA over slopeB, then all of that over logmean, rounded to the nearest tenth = 1.4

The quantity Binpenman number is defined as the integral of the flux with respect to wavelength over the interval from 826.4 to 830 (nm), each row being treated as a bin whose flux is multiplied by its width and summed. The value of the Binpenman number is 53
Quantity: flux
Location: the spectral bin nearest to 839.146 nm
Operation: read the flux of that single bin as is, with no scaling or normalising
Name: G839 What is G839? 14.08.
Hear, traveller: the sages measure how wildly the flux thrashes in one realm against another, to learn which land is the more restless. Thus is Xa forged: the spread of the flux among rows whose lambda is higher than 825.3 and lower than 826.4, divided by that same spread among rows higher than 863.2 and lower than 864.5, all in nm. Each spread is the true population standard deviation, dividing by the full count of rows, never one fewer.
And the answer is 1.5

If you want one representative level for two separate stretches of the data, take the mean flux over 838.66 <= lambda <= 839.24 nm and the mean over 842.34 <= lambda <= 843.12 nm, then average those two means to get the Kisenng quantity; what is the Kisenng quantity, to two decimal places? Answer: 13.87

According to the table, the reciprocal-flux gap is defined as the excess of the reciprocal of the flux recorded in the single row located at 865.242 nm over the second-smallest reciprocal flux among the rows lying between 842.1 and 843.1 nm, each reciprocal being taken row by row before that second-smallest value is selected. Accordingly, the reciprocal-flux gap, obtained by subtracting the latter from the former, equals 0.0035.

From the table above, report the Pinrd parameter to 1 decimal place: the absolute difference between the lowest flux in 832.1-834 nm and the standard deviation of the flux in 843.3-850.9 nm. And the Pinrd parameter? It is 13.0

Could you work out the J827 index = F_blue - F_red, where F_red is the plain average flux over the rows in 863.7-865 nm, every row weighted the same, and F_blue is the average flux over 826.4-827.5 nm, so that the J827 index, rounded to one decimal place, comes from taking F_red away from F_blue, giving 0.7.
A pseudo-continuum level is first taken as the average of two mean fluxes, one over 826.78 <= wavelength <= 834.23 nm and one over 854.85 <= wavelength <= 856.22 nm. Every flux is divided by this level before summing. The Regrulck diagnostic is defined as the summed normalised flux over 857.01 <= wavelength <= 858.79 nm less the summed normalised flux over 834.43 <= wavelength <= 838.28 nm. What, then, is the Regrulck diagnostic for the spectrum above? -11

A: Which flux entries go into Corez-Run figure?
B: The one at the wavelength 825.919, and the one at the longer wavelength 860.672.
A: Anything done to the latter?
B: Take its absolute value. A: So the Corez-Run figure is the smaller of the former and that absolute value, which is 14.1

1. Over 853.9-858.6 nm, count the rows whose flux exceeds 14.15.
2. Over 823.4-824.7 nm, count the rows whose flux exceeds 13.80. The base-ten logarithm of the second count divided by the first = 0.85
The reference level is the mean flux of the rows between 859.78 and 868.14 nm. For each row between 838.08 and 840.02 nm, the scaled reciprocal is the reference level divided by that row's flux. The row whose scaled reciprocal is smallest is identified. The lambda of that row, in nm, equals 839.533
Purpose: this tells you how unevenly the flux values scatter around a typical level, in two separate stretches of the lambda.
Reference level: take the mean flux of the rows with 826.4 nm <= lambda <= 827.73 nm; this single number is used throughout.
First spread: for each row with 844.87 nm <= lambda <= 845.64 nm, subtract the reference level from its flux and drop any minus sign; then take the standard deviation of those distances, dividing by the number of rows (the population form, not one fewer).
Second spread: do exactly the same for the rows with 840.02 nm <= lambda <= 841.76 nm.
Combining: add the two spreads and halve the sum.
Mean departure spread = 0.12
